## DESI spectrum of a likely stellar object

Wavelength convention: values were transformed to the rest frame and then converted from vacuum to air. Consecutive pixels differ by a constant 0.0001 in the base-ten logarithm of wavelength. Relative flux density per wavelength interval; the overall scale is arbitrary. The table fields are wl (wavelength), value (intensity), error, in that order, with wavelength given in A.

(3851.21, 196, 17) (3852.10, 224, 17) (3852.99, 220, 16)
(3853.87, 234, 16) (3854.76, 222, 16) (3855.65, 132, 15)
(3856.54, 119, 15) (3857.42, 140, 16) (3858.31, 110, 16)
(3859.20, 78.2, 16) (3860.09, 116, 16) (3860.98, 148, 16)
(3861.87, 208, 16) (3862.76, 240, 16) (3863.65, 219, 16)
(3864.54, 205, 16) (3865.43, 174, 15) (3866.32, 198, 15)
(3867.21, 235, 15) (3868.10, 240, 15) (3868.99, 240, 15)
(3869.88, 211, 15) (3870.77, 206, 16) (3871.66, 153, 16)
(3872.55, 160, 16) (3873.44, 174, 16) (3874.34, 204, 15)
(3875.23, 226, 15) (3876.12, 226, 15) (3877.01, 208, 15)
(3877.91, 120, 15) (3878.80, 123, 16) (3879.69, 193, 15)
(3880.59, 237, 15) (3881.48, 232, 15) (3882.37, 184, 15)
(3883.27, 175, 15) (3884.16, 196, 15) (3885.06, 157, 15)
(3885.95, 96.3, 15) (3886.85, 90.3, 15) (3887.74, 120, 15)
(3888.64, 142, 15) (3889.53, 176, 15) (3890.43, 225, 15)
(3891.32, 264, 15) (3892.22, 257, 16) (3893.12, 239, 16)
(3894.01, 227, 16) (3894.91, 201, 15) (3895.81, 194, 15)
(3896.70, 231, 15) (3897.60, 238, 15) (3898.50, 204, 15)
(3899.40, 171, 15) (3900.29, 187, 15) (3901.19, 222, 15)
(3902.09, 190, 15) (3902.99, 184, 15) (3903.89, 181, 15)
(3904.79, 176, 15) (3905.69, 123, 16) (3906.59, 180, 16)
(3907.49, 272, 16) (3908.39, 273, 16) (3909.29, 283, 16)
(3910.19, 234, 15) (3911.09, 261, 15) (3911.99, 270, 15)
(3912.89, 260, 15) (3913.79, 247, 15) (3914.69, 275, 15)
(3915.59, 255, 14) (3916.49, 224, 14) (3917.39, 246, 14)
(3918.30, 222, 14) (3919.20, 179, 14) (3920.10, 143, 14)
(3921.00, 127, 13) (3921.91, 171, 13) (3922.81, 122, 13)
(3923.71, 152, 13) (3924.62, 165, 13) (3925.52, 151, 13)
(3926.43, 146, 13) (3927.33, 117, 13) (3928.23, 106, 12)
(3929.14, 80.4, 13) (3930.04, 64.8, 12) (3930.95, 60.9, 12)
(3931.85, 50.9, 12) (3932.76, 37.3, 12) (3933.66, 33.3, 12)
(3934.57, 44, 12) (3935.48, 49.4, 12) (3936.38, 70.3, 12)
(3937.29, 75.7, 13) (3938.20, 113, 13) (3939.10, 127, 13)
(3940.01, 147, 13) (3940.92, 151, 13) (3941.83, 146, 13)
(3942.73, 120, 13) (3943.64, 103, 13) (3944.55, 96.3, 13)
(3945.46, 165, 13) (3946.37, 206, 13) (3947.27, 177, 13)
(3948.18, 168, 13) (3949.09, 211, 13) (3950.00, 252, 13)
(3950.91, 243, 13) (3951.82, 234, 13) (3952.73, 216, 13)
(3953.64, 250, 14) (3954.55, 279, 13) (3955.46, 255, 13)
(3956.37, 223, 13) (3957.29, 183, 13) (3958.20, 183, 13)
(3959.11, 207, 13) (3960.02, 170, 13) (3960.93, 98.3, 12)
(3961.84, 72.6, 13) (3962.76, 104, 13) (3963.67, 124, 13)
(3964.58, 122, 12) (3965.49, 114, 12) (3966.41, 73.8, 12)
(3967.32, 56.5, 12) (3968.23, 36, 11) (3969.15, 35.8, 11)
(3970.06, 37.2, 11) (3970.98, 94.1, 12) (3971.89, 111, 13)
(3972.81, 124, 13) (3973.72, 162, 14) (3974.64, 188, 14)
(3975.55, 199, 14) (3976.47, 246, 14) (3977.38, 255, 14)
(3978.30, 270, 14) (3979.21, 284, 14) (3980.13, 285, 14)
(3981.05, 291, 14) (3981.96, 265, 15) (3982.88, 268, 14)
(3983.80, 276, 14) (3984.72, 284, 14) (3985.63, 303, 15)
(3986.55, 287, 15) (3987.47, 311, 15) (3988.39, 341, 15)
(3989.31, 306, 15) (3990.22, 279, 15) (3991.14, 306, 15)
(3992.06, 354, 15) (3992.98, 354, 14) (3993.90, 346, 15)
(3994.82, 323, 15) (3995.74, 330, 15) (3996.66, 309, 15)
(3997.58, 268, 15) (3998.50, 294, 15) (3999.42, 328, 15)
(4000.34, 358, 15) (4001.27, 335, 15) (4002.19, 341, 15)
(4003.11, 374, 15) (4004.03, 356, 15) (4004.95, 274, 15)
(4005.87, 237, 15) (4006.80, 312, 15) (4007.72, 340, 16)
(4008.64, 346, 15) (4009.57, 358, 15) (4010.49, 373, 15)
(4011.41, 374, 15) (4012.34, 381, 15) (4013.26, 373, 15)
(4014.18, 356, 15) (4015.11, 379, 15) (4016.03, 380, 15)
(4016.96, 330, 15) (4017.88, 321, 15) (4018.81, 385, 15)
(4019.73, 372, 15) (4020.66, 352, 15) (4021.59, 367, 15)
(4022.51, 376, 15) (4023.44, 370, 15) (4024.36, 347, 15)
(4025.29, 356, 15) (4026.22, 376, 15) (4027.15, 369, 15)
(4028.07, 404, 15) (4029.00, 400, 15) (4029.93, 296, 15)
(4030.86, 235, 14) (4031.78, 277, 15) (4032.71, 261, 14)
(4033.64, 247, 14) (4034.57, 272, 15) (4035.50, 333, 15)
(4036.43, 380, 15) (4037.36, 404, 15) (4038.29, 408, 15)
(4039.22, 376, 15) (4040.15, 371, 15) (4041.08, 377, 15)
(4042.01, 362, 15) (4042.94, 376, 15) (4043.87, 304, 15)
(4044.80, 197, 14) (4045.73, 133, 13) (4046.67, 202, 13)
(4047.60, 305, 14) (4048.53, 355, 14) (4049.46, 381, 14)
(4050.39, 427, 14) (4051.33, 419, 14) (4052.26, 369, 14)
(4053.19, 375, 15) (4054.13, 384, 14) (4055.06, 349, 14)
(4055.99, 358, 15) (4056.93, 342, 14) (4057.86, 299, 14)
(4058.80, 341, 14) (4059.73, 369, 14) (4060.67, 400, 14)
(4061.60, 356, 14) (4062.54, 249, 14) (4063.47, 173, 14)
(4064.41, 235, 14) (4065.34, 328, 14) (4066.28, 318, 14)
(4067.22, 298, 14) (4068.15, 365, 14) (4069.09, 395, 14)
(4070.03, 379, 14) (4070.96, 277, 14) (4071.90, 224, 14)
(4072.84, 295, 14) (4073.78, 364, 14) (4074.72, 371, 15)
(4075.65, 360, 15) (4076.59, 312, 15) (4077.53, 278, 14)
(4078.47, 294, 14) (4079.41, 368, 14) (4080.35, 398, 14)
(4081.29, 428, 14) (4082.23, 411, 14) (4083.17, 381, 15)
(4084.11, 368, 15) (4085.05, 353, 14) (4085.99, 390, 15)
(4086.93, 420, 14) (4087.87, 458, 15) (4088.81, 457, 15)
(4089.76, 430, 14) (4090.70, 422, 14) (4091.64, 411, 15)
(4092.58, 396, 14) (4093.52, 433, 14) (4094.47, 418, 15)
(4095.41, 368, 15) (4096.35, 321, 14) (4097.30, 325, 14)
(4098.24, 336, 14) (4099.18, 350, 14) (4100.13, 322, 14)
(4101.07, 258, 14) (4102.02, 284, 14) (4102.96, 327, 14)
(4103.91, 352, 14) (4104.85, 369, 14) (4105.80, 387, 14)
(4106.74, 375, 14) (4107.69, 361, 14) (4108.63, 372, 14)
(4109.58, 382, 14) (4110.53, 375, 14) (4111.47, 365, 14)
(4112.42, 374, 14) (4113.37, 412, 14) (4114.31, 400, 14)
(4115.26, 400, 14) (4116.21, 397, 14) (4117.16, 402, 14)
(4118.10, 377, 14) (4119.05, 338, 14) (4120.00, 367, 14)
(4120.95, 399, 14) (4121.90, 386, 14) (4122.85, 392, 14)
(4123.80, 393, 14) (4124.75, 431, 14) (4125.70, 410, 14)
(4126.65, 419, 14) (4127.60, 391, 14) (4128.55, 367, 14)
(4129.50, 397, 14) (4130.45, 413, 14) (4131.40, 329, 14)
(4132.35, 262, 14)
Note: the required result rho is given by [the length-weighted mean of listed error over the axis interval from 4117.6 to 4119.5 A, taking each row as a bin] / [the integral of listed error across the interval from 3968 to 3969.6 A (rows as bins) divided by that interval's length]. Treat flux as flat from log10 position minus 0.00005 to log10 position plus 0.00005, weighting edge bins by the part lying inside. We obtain 1.28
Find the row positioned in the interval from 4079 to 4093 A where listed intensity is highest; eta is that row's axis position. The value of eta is 4087.87 A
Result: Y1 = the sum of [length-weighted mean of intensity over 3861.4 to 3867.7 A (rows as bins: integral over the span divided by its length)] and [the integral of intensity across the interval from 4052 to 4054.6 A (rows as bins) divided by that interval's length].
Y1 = 588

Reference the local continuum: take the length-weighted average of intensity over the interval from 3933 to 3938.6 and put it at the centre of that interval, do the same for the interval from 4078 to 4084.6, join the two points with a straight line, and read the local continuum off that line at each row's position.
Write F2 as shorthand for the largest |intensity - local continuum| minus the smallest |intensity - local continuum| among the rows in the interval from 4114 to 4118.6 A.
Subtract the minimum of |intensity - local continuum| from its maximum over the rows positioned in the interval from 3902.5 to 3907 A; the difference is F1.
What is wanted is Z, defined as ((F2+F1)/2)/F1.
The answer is 0.7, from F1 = 67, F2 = 31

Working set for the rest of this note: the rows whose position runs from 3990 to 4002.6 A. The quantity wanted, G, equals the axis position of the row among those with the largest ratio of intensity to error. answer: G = 3992.98 A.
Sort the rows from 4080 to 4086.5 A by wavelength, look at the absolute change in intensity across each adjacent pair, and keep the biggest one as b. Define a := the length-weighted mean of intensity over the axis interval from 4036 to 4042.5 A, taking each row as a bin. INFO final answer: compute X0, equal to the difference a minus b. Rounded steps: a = 383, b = 37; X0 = 346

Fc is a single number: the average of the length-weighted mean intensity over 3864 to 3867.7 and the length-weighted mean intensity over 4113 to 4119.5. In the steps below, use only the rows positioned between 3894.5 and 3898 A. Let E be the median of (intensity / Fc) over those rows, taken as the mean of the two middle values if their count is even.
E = 0.7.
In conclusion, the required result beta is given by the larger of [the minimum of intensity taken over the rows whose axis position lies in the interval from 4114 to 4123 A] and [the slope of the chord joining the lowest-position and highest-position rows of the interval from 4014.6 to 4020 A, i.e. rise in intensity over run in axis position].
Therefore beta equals 338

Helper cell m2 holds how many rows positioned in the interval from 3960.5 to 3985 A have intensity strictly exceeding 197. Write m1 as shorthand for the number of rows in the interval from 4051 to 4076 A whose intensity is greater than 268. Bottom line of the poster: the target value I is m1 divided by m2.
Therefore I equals 2.1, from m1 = 23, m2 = 11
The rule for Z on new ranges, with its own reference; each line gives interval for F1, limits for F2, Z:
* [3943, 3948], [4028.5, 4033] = 1.1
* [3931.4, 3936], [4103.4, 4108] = 1.2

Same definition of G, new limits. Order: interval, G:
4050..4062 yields 4050.39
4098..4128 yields 4124.75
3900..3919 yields 3914.69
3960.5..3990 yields 3988.39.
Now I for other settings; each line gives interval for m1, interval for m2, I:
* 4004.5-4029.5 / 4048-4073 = 1.0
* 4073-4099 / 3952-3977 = 3.4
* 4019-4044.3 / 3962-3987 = 1.8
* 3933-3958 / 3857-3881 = 0.1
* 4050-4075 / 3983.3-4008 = 0.9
